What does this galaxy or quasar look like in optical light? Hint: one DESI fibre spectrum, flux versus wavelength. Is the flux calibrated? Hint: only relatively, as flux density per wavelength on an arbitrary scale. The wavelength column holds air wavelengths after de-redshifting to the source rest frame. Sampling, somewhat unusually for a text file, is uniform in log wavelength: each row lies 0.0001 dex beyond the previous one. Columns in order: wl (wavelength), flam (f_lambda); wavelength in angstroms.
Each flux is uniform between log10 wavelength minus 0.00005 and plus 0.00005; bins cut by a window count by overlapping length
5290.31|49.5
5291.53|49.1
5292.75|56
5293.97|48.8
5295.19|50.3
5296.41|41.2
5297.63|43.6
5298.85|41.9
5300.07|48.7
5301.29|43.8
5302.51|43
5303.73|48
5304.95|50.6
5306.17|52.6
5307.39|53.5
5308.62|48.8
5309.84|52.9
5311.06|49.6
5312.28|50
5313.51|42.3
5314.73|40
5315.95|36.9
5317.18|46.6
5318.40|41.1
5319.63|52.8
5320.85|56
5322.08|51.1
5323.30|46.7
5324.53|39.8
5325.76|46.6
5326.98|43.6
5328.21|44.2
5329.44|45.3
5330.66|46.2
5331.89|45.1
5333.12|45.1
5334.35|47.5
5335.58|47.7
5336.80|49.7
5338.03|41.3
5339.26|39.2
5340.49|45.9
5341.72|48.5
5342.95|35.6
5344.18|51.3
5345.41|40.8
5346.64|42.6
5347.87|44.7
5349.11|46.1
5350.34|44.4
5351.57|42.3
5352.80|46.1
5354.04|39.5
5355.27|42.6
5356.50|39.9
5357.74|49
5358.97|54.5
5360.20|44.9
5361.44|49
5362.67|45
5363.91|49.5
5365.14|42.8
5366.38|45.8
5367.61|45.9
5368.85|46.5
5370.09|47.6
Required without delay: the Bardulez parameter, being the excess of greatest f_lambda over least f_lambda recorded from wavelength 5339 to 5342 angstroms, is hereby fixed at 9.3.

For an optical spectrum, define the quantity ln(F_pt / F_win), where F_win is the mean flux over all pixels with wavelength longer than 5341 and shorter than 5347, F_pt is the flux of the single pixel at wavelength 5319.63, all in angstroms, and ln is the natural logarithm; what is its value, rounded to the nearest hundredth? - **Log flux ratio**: 0.19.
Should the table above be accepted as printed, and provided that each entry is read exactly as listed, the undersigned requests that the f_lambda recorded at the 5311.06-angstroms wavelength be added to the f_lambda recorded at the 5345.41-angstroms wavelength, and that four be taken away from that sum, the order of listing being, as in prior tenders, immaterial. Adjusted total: 86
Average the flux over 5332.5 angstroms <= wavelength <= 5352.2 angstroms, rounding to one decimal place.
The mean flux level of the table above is 44.5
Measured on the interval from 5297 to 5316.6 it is 46.6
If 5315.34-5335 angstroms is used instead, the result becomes 45.9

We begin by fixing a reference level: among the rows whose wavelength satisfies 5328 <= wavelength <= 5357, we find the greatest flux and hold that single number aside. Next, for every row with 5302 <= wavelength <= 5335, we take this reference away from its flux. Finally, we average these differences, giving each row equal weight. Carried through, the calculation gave -4.4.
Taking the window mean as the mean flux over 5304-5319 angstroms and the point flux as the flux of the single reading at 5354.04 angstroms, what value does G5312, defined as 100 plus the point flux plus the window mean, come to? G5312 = 187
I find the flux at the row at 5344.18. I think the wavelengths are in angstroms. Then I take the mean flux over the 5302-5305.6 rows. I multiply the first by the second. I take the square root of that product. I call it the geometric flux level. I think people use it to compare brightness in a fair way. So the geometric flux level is 49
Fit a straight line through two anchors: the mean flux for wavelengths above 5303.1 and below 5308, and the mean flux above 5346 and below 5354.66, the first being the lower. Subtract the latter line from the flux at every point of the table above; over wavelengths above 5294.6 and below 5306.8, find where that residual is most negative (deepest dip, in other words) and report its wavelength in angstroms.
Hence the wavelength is 5296.41 angstroms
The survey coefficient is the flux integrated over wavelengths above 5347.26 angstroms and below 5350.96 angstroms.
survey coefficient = 167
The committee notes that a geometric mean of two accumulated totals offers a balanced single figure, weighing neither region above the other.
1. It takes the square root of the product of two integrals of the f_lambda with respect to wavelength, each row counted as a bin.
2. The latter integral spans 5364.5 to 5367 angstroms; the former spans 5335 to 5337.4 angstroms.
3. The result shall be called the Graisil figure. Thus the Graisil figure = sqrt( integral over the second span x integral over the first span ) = 114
